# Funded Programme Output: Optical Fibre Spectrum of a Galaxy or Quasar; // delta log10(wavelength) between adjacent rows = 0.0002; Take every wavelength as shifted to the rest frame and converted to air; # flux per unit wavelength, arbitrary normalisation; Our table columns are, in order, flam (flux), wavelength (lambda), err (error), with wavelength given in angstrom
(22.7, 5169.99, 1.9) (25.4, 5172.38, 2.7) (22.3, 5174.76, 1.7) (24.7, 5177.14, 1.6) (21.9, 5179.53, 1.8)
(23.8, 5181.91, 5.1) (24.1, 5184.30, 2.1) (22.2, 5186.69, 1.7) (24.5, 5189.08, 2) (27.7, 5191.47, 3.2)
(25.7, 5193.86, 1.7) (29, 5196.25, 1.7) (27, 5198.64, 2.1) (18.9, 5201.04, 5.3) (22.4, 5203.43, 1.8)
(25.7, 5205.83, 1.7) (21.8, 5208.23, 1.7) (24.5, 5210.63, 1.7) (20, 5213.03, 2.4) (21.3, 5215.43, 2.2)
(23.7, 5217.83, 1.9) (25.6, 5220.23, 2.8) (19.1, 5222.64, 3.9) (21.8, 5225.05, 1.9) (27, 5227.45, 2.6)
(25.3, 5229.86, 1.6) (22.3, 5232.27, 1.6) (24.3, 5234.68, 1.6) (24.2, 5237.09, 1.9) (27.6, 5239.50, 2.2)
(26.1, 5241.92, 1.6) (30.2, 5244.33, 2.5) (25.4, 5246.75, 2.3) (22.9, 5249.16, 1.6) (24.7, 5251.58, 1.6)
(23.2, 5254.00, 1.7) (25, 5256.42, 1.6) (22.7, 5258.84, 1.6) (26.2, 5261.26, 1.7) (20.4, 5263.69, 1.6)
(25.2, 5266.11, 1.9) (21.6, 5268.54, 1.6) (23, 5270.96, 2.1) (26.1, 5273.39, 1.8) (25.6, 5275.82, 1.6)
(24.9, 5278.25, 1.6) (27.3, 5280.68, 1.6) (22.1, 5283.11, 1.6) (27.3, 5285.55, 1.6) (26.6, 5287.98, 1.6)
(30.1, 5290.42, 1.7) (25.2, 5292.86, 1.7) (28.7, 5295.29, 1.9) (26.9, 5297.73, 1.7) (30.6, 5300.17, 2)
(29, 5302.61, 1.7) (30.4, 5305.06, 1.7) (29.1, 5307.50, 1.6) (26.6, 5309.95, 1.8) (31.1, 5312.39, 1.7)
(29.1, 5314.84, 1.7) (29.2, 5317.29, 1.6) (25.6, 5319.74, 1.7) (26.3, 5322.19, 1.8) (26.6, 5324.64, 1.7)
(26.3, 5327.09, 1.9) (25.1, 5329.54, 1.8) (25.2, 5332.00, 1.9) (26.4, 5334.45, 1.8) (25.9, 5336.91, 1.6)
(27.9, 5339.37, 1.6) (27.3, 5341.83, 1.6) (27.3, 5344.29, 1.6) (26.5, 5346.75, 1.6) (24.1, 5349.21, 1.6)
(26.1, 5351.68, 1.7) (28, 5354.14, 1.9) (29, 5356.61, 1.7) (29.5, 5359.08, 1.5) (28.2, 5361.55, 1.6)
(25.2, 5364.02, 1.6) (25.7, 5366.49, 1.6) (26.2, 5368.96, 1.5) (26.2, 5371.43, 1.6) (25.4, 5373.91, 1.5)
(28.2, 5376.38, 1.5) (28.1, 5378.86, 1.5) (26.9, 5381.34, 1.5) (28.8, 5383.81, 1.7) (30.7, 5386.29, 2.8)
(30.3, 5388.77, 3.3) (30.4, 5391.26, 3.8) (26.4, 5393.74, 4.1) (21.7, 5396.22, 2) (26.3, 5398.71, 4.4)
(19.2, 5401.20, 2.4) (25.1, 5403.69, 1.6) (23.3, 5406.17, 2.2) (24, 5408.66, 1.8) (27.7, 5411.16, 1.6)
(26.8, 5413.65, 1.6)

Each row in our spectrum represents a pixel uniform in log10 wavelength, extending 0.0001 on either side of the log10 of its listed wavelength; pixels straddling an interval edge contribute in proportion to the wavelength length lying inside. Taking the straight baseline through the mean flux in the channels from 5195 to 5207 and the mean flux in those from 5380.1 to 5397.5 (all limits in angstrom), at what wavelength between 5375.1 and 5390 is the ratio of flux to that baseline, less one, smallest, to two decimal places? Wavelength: 5381.34 angstrom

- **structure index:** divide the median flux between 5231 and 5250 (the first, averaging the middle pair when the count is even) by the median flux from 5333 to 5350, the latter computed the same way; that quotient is 0.94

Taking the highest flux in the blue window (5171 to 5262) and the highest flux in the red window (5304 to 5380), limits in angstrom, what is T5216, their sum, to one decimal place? 61.3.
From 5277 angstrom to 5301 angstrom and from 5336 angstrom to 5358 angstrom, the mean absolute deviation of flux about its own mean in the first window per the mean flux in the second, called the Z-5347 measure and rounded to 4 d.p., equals 0.0680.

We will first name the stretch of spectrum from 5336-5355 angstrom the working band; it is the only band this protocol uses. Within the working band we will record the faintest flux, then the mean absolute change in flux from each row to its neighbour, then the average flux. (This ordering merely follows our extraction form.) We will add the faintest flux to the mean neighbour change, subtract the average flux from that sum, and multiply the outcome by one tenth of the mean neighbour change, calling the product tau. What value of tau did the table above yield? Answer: -0.16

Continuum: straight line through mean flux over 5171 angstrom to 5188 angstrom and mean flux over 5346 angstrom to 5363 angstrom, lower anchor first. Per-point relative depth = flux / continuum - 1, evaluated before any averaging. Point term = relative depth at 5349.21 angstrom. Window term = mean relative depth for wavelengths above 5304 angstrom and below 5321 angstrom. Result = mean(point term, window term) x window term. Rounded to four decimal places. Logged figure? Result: -0.0012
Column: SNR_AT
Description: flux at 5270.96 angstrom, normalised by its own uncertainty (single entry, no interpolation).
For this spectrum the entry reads 11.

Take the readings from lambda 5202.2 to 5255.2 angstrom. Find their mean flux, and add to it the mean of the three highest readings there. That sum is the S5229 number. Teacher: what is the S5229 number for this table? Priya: 52.3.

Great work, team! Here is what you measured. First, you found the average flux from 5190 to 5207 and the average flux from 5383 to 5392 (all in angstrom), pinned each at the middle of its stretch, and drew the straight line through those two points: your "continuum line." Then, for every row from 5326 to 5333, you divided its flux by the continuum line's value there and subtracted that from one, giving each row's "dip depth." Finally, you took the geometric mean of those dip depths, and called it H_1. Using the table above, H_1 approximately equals 0.10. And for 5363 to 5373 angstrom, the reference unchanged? 0.13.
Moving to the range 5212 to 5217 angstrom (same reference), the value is 0.19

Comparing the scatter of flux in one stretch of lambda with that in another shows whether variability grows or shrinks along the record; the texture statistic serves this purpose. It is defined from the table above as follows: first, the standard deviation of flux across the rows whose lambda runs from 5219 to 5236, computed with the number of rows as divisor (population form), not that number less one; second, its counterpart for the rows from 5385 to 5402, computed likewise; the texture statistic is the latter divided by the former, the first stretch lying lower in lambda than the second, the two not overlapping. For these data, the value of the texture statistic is 1.7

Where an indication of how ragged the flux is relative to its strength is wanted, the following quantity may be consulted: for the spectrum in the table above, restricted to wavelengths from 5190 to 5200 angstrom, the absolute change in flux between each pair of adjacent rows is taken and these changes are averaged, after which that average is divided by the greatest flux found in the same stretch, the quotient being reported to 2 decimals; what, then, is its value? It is 0.08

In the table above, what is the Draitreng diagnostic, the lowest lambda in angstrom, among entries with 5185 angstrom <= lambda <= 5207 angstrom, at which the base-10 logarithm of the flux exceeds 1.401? 5191.47 angstrom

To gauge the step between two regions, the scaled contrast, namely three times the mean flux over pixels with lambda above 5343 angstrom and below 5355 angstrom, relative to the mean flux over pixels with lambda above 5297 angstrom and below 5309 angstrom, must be 2.71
